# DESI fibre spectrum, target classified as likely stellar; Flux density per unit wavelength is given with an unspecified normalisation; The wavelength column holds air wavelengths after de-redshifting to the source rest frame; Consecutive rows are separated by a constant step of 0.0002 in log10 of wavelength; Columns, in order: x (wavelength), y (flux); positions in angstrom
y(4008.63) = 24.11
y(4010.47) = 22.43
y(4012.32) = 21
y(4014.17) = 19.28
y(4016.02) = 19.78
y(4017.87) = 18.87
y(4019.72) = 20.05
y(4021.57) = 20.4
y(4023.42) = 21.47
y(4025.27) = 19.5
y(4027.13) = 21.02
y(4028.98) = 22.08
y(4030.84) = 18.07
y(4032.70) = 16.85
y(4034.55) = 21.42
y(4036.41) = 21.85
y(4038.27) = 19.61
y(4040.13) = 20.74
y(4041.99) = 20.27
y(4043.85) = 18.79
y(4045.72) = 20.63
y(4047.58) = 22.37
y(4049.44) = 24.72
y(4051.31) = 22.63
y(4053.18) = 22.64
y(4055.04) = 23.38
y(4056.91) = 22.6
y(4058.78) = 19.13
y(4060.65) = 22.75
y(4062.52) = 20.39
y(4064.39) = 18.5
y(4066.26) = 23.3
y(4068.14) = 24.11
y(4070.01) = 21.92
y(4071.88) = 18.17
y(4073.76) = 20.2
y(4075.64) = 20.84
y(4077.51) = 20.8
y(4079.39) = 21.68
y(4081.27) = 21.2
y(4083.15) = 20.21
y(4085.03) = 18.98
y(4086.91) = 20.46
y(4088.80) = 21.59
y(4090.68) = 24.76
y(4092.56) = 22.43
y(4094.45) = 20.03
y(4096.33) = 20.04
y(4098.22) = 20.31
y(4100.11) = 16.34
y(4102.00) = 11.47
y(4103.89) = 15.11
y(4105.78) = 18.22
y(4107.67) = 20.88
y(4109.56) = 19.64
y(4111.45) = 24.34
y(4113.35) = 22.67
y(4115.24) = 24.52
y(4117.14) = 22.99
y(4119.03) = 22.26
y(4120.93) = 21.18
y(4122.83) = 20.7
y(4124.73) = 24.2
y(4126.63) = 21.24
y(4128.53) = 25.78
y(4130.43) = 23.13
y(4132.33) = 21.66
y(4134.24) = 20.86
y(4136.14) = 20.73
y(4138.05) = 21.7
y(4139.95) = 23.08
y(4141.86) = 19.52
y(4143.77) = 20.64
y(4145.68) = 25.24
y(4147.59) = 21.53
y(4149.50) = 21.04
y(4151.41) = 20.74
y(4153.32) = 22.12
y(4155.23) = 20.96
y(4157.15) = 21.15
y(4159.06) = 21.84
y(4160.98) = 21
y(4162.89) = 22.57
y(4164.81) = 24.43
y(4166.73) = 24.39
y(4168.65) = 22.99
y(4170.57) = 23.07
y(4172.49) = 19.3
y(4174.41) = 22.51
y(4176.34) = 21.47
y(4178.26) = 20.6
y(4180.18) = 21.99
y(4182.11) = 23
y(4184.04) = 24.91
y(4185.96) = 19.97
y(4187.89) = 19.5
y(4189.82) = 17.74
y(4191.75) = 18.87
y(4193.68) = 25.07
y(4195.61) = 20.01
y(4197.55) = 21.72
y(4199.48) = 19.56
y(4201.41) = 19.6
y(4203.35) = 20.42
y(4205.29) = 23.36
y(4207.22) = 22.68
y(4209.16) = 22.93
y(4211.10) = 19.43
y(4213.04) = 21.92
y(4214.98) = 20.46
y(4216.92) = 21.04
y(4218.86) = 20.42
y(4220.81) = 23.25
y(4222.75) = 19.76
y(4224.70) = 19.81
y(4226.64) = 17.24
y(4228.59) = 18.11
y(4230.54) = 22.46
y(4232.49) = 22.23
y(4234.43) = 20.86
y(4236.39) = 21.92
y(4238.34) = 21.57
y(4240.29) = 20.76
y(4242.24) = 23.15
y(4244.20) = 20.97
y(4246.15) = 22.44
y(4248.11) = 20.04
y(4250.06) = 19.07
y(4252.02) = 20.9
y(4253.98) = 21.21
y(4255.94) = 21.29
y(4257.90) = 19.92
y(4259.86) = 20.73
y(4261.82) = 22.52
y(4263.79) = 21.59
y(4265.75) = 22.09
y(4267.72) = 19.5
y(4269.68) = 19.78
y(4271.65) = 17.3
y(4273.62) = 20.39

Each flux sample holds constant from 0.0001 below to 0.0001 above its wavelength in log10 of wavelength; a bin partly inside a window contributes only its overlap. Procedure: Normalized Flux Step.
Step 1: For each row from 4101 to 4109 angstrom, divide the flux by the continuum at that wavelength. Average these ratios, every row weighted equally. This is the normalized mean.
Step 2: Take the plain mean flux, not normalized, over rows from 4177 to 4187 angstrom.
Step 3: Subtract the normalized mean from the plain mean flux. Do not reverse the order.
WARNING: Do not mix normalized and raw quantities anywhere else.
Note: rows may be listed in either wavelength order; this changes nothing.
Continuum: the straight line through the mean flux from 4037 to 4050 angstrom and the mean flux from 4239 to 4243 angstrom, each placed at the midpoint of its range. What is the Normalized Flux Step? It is 21.3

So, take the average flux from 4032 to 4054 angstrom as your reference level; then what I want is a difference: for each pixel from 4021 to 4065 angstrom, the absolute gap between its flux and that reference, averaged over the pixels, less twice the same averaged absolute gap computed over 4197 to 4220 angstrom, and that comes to -0.8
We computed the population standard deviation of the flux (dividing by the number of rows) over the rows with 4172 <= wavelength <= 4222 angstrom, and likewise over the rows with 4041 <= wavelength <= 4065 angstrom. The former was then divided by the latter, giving 1.0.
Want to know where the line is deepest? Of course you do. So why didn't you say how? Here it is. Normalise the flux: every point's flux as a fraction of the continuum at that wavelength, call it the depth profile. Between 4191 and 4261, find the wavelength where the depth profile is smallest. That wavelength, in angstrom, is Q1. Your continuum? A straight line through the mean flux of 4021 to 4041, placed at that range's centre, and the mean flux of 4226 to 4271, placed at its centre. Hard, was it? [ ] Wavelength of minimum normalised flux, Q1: 4226.64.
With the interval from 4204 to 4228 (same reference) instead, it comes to 4226.64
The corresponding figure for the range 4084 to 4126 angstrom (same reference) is 4102.00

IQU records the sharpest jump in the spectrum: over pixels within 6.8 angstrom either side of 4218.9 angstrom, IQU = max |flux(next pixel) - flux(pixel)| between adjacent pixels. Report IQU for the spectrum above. 3.5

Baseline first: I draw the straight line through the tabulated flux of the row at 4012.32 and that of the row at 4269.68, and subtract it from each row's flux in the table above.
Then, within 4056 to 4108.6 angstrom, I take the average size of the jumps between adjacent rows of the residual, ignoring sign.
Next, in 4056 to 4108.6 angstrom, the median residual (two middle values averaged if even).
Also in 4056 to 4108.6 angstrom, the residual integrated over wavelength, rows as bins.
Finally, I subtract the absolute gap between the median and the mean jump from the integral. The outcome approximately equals -26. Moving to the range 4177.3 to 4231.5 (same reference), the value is 43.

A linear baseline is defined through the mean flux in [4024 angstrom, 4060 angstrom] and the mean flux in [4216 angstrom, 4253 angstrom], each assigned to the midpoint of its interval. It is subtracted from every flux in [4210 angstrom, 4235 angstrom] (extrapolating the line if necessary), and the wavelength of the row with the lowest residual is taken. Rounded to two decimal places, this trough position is 4226.64 angstrom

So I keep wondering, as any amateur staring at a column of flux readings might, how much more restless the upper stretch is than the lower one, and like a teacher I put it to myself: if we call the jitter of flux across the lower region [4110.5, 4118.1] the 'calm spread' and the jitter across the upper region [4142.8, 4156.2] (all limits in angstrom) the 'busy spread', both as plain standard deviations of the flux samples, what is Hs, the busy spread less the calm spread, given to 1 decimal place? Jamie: 0.7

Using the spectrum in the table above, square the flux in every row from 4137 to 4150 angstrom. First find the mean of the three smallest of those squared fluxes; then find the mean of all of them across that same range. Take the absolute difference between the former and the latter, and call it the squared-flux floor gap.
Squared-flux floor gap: 63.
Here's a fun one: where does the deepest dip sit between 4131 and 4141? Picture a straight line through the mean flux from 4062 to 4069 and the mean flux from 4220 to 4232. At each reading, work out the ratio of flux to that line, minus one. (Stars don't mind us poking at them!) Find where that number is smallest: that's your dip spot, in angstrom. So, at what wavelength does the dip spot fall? 4136.14 angstrom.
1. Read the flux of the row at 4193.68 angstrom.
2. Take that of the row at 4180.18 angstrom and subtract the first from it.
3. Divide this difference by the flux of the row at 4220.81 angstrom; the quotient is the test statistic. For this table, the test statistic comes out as -0.13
